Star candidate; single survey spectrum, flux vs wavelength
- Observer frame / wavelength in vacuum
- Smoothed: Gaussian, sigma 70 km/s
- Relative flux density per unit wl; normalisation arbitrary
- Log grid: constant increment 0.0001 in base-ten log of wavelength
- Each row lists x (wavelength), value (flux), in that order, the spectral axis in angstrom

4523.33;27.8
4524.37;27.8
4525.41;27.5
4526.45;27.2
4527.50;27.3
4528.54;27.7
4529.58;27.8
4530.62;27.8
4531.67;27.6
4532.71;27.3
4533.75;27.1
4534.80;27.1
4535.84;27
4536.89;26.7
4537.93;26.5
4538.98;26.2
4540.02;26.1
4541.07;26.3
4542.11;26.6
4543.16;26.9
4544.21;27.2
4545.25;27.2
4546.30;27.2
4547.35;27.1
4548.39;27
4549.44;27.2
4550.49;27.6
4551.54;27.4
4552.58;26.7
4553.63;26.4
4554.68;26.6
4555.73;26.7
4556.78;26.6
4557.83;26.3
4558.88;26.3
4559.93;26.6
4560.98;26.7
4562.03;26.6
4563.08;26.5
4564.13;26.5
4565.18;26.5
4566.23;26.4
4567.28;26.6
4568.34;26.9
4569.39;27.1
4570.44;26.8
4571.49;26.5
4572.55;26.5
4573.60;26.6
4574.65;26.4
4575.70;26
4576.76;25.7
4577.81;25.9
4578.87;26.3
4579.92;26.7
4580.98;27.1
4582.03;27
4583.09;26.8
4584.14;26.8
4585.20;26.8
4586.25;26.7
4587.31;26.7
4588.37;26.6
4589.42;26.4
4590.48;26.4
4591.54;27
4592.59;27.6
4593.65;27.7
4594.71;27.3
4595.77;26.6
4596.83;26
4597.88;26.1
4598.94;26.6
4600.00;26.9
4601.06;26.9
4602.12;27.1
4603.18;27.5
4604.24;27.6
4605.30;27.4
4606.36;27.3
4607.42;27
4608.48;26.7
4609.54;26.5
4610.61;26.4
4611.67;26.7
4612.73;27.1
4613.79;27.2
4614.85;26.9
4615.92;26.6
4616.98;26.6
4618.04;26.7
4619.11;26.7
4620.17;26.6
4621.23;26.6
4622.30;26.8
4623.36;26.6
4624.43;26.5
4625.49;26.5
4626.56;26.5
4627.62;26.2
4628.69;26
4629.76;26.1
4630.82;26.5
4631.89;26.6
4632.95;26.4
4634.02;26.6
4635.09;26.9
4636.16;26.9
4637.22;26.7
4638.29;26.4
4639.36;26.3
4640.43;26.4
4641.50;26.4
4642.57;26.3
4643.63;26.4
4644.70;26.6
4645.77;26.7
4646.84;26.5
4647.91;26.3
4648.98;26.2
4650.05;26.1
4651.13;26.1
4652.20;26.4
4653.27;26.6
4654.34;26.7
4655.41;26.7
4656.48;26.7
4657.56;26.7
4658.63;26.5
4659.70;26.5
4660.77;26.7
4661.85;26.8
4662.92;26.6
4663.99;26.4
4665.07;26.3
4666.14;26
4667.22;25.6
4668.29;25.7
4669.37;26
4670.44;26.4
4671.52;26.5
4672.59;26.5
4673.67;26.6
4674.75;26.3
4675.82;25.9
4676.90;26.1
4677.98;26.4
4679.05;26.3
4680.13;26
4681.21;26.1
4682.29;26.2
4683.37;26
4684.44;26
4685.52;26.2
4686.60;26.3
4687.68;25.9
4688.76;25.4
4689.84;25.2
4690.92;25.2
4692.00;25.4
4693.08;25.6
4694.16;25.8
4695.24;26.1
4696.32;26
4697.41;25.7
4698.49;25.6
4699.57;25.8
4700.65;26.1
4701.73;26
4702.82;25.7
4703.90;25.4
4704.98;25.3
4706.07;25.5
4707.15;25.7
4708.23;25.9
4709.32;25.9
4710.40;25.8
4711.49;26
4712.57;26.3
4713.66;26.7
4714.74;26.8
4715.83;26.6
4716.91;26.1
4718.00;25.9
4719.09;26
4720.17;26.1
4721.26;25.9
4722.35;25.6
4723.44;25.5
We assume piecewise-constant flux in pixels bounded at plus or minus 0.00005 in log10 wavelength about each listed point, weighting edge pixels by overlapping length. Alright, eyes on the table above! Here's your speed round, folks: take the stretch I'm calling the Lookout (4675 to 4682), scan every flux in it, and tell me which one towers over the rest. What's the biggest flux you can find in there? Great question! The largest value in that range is 26.4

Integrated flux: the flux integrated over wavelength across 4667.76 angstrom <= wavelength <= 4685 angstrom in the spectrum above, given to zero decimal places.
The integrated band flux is 451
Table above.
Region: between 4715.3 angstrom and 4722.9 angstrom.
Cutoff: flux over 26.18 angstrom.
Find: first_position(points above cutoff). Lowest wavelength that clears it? 4715.83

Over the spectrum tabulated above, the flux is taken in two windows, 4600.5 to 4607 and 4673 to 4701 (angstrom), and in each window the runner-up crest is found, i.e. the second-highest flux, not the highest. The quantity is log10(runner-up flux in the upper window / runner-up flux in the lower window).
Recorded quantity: -0.018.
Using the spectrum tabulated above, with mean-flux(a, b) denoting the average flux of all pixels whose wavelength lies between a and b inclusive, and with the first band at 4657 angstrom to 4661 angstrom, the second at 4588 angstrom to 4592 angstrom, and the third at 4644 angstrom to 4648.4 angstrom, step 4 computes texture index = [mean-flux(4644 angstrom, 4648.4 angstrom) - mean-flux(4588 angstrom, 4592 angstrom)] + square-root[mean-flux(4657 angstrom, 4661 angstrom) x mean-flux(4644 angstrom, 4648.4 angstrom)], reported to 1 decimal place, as 26.5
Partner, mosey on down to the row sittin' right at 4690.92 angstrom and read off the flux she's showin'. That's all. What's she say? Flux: 25.2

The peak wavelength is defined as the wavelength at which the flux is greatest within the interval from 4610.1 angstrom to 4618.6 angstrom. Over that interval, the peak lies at 4613.79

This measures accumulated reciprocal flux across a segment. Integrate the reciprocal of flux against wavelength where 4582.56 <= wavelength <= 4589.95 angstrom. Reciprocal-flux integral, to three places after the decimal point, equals 0.277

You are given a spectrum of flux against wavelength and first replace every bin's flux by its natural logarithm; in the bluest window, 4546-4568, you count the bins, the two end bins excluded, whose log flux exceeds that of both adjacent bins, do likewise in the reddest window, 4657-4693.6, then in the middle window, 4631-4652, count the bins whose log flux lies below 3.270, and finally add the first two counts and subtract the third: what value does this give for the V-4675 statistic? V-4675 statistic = 2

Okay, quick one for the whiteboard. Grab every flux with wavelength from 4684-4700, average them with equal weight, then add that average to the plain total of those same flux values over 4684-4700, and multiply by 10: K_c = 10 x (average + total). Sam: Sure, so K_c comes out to 4119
